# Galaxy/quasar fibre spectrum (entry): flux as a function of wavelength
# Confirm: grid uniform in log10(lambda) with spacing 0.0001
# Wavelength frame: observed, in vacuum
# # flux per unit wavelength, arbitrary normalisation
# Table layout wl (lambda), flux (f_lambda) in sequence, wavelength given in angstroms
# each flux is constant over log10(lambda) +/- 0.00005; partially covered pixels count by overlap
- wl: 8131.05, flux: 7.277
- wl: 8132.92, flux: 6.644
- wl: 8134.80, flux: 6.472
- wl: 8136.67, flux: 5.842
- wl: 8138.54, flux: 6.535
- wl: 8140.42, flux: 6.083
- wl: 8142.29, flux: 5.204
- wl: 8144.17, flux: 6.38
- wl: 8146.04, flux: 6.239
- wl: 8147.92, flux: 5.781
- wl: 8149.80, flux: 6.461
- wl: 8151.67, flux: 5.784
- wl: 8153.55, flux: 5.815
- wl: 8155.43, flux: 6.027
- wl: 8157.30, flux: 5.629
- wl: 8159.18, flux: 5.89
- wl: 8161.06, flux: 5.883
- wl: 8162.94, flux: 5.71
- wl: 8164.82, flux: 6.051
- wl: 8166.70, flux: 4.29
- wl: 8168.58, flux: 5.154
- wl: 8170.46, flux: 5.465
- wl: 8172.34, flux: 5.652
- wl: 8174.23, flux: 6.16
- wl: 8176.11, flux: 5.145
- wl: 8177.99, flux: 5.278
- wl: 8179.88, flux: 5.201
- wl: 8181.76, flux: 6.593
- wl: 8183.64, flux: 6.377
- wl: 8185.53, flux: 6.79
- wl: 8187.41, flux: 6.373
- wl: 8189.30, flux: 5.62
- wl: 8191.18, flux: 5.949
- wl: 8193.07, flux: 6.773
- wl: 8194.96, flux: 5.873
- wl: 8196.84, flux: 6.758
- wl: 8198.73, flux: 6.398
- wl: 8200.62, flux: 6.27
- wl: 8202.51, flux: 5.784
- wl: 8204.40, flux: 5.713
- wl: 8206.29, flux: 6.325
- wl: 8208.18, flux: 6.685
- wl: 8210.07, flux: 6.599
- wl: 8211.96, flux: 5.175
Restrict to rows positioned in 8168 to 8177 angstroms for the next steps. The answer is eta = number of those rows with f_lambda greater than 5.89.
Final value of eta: 1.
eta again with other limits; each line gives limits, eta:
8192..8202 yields 4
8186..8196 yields 3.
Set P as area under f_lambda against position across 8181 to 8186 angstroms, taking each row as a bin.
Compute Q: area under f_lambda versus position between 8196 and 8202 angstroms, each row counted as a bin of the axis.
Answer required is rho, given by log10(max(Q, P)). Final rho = 1.59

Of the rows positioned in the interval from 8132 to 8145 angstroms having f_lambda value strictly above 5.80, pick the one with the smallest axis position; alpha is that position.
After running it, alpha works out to 8132.92 angstroms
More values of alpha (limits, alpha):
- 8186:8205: 8187.41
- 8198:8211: 8198.73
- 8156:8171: 8159.18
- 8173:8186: 8174.23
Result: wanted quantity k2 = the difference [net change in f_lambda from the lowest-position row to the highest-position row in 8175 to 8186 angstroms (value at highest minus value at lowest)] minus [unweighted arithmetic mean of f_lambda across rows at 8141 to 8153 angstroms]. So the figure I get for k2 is -4.3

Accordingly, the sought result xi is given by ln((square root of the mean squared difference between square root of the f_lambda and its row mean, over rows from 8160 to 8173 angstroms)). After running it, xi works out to -2.11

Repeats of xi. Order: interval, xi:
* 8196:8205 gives -2.54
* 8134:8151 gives -2.47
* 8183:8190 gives -2.46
